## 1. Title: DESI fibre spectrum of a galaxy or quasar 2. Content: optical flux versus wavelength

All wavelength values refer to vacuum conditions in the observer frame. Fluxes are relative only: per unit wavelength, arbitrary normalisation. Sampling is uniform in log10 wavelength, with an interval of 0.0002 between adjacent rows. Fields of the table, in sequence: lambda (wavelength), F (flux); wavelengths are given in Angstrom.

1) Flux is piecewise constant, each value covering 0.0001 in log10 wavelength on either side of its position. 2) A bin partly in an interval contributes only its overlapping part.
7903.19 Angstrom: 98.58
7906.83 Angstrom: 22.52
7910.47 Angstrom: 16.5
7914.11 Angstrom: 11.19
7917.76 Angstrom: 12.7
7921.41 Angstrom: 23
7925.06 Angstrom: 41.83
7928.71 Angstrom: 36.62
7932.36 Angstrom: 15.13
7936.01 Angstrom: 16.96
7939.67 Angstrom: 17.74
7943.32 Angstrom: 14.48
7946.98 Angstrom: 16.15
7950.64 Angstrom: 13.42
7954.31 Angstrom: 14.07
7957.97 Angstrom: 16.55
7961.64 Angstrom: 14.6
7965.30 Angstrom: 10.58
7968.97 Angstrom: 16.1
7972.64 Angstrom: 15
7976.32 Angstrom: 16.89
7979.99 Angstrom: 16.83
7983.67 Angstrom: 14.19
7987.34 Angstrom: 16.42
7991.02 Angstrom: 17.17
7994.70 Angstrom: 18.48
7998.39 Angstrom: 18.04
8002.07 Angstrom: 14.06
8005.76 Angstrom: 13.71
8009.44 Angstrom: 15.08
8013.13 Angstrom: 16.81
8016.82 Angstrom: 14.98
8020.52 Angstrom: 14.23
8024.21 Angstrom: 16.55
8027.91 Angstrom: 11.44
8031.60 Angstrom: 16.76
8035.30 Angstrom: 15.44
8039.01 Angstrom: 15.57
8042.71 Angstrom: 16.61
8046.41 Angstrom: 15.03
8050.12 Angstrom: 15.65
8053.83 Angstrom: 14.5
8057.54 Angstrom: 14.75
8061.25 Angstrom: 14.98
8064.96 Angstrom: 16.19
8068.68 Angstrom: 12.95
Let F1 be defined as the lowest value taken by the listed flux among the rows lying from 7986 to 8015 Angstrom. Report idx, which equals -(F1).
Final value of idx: -13.7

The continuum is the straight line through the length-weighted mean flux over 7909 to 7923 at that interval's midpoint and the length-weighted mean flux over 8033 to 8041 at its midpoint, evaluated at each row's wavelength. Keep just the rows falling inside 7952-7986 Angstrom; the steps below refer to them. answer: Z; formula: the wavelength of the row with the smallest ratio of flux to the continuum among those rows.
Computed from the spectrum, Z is 7965.30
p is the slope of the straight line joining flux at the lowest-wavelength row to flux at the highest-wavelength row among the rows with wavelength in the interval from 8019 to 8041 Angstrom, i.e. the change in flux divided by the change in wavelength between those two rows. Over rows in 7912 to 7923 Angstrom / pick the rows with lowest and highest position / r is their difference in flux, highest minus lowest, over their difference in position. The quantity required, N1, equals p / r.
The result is 0.0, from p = 0.1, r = 1.62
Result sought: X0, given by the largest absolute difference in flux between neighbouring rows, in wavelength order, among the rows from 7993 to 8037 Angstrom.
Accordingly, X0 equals 5.3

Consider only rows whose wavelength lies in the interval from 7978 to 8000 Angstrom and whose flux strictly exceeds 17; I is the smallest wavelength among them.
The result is 7991.02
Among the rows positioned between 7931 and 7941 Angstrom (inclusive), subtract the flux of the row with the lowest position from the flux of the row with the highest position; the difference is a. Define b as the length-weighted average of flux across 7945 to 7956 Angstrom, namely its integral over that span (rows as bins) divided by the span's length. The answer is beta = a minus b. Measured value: -11.9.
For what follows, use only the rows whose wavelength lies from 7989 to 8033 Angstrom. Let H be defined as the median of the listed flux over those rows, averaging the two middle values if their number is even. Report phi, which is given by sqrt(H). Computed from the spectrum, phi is 3.977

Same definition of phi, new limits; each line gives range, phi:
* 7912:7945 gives 4.118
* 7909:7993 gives 4.019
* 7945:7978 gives 3.873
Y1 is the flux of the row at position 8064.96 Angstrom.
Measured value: 16.19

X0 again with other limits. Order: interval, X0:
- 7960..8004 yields 5.5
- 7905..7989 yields 21.5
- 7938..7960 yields 3.3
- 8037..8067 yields 1.6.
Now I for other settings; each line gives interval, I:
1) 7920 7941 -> 7921.41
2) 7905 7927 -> 7906.83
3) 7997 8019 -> 7998.39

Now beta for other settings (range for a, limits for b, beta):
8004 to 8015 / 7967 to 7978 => -12.8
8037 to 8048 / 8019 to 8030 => -14.7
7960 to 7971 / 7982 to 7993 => -14.5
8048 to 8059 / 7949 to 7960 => -15.6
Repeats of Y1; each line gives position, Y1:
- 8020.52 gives 14.23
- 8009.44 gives 15.08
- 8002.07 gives 14.06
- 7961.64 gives 14.6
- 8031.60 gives 16.76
